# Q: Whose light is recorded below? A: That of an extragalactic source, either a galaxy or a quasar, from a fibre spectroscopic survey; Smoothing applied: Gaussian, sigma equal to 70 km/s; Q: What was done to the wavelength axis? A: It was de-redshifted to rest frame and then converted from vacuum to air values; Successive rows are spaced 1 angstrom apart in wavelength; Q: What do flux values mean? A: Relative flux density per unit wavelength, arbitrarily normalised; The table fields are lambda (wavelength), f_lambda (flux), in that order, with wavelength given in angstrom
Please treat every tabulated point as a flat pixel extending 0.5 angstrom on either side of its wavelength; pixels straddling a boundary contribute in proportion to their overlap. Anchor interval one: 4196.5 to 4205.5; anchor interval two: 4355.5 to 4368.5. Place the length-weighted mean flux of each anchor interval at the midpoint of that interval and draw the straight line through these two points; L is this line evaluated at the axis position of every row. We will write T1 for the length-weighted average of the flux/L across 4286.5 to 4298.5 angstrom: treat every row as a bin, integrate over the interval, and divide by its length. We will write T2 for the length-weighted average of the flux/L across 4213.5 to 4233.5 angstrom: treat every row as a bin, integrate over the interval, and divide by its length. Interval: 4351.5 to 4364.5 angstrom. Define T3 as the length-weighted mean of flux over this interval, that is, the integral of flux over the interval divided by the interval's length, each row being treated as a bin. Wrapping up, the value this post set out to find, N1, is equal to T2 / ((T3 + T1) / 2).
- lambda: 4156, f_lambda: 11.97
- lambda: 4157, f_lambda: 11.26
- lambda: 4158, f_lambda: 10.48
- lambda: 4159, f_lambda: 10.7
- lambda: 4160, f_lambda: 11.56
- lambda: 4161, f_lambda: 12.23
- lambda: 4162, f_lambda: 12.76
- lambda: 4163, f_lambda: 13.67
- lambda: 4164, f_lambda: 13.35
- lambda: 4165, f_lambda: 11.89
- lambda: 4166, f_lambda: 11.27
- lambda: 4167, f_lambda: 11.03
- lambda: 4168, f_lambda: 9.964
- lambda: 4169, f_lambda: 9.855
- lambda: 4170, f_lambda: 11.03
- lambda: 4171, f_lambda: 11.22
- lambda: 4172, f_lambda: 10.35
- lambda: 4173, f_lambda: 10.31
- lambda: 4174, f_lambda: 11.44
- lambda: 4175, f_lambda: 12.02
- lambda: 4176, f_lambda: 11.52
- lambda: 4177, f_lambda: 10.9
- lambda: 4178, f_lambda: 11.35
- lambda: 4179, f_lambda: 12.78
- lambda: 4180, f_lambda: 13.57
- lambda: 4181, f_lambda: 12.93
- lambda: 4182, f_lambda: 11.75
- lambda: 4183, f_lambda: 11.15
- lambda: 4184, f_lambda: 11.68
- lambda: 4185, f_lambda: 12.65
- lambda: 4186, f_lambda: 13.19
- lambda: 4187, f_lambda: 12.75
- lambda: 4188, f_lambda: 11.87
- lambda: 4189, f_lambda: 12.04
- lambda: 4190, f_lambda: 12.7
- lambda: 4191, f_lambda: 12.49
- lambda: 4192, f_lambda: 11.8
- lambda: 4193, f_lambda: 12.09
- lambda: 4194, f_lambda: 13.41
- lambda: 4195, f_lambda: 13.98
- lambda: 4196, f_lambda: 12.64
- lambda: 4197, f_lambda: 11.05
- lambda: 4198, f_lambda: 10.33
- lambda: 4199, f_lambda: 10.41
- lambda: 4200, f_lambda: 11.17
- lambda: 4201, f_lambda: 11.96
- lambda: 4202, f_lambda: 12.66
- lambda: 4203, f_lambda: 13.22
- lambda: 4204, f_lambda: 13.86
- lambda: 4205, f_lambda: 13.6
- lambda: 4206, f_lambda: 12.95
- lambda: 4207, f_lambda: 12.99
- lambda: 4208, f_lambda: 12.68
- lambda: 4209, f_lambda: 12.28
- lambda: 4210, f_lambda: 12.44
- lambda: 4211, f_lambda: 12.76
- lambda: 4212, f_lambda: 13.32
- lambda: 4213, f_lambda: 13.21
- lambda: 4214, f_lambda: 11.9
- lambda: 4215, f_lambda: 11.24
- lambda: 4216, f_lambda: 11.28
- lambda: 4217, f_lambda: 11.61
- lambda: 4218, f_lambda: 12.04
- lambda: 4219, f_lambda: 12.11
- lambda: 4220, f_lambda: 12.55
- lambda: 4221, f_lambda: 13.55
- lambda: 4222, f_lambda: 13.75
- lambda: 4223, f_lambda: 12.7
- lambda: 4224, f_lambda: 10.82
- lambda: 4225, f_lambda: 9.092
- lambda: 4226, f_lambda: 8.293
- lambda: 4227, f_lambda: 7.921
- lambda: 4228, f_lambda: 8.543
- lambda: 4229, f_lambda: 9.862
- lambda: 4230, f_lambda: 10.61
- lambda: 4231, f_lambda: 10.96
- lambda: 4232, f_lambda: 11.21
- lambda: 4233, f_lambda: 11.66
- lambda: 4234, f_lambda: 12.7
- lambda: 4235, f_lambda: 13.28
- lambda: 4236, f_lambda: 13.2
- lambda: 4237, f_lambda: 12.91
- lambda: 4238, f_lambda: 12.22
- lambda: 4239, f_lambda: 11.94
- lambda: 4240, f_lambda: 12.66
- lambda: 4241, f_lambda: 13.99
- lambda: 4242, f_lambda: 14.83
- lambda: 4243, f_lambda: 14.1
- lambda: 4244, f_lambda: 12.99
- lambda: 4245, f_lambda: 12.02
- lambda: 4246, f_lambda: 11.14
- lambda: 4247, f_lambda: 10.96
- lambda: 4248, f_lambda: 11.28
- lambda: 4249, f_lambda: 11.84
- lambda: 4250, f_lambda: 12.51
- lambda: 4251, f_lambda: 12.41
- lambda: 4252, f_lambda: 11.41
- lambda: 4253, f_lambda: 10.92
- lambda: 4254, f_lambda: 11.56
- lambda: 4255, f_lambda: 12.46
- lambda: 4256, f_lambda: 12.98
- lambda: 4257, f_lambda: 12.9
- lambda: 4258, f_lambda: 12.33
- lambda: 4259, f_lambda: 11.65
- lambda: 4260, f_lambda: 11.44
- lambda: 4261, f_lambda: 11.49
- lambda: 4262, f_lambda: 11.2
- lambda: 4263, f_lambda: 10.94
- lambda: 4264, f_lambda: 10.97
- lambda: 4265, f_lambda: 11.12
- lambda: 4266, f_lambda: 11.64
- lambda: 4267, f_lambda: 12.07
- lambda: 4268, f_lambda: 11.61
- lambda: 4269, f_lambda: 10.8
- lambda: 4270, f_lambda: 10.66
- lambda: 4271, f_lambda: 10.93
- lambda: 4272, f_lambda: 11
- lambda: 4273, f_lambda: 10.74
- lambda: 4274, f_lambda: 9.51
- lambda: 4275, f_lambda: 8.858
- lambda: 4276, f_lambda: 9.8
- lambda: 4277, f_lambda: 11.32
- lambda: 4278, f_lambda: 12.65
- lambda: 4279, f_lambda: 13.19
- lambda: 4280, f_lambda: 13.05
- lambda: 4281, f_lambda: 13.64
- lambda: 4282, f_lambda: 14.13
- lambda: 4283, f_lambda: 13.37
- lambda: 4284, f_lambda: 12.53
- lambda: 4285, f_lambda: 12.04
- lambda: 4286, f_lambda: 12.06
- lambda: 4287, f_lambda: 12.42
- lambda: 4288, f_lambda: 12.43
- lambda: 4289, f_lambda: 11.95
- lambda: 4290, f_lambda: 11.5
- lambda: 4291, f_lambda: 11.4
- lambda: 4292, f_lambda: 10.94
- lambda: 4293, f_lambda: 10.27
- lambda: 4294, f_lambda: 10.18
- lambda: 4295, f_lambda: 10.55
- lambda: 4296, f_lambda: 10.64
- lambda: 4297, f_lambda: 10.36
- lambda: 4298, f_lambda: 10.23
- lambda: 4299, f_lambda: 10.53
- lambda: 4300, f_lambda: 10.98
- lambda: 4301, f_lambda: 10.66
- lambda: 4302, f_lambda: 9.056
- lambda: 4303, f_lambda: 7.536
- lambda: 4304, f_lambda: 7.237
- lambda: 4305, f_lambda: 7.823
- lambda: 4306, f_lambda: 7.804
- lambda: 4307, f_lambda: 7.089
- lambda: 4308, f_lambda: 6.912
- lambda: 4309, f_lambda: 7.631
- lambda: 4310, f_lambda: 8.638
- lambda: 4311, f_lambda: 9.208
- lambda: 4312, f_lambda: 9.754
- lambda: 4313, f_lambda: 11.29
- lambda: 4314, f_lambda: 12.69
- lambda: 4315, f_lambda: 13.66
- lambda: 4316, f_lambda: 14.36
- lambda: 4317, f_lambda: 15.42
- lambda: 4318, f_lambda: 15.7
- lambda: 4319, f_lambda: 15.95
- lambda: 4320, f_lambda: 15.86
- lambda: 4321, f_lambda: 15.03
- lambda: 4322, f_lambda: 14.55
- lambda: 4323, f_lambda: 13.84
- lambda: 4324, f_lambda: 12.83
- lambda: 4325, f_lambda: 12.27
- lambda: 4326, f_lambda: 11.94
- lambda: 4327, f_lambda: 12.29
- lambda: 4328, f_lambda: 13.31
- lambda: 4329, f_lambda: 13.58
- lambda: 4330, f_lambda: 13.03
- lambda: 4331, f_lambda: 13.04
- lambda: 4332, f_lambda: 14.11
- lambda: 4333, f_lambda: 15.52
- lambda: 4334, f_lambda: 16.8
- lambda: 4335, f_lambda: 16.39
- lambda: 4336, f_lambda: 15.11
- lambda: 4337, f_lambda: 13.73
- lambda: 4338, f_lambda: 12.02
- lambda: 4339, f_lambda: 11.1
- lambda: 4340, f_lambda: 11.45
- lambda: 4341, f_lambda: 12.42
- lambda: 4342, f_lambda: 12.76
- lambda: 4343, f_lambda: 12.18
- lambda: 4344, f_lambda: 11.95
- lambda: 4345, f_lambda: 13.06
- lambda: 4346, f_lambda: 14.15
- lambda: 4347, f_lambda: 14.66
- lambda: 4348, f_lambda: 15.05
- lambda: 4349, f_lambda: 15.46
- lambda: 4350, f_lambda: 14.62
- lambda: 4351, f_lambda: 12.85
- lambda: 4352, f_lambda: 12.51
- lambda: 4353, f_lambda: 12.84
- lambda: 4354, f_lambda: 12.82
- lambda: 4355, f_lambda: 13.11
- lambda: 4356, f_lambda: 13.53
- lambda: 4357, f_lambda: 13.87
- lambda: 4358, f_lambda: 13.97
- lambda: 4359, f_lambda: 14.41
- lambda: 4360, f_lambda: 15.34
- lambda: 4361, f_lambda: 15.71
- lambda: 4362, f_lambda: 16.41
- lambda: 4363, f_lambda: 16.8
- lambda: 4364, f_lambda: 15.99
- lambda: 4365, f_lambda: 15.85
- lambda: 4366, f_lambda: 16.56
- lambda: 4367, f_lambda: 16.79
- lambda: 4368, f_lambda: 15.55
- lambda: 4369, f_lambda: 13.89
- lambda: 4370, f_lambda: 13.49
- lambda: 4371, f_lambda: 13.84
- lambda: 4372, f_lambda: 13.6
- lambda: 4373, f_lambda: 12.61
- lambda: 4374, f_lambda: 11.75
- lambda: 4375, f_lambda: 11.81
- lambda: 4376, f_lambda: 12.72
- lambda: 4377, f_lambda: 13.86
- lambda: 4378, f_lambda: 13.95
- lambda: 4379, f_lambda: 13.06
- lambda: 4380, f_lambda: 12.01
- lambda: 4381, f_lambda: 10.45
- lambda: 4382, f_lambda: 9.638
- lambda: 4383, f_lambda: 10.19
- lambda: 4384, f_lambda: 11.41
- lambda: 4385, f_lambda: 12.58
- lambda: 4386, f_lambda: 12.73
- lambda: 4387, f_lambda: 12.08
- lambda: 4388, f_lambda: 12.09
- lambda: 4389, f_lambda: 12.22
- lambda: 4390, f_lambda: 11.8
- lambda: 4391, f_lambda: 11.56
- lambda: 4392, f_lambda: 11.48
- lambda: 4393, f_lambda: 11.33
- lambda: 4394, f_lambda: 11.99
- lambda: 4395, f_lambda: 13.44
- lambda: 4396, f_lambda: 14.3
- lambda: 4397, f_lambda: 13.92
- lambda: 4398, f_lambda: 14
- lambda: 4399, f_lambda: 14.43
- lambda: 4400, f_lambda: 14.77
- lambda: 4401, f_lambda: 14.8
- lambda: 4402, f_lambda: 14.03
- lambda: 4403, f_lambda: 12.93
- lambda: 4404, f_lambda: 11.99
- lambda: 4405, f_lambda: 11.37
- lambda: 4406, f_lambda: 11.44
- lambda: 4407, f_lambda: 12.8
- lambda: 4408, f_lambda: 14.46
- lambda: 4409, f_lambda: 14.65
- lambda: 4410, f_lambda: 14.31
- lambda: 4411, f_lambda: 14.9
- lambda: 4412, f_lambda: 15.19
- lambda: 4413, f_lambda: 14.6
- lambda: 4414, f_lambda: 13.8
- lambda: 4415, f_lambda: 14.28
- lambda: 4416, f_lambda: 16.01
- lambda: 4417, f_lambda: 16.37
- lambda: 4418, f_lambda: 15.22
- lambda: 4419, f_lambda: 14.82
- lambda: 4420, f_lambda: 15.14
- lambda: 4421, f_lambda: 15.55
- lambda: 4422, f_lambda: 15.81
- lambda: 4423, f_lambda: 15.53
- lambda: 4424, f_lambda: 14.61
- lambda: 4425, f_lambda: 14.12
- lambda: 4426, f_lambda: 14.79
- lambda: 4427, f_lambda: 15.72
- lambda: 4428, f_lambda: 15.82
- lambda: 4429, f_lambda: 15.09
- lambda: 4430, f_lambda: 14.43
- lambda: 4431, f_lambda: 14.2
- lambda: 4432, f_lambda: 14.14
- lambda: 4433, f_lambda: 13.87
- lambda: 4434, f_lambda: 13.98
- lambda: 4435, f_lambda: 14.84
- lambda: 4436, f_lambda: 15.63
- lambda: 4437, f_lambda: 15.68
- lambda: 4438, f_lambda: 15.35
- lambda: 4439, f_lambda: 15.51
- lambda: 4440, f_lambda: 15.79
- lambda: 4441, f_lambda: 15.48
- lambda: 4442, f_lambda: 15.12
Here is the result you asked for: 0.117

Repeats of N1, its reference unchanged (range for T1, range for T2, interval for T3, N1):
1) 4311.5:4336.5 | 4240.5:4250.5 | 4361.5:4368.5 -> 0.112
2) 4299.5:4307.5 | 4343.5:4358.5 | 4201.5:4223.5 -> 0.135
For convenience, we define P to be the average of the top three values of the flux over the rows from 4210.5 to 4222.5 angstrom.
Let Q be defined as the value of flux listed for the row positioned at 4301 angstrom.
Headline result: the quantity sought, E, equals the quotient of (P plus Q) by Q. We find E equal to 2.3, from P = 13.5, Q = 10.66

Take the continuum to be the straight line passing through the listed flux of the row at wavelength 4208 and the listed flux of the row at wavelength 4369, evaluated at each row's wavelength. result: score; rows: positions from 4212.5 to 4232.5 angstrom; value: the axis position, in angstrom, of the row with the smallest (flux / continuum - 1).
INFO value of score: 4227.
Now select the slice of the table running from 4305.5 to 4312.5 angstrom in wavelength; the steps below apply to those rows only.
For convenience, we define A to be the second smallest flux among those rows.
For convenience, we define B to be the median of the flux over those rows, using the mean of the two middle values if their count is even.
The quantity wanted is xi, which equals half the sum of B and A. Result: 7.4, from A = 7.089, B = 8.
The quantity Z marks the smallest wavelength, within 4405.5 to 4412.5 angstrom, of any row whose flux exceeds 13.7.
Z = 4408 angstrom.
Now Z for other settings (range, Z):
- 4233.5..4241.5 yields 4241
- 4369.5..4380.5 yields 4371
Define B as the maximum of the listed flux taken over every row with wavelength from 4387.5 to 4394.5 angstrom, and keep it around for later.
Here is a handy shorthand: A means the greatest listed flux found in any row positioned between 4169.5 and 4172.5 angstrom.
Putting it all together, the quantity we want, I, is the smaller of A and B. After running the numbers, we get 11.2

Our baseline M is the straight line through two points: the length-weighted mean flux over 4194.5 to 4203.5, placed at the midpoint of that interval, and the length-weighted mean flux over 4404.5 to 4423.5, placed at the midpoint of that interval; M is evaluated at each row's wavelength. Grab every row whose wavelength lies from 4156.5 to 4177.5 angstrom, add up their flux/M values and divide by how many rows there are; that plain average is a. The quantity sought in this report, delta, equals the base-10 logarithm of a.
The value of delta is -0.007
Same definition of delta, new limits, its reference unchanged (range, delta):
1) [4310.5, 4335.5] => 0.008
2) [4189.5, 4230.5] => -0.006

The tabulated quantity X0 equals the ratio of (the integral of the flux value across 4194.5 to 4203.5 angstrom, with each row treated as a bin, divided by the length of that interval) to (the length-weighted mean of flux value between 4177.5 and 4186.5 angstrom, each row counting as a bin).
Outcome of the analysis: 0.97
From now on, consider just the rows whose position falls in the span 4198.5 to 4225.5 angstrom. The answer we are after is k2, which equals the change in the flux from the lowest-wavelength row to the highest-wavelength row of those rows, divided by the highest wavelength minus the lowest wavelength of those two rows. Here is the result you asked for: -0.05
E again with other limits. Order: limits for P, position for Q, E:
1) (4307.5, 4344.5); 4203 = 2.2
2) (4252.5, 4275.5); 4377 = 1.9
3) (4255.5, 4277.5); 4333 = 1.8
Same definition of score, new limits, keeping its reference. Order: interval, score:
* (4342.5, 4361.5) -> 4344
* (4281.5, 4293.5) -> 4293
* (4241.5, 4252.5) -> 4247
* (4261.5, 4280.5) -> 4275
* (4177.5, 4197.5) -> 4197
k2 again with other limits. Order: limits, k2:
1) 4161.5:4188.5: -0.03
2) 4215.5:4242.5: 0.14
